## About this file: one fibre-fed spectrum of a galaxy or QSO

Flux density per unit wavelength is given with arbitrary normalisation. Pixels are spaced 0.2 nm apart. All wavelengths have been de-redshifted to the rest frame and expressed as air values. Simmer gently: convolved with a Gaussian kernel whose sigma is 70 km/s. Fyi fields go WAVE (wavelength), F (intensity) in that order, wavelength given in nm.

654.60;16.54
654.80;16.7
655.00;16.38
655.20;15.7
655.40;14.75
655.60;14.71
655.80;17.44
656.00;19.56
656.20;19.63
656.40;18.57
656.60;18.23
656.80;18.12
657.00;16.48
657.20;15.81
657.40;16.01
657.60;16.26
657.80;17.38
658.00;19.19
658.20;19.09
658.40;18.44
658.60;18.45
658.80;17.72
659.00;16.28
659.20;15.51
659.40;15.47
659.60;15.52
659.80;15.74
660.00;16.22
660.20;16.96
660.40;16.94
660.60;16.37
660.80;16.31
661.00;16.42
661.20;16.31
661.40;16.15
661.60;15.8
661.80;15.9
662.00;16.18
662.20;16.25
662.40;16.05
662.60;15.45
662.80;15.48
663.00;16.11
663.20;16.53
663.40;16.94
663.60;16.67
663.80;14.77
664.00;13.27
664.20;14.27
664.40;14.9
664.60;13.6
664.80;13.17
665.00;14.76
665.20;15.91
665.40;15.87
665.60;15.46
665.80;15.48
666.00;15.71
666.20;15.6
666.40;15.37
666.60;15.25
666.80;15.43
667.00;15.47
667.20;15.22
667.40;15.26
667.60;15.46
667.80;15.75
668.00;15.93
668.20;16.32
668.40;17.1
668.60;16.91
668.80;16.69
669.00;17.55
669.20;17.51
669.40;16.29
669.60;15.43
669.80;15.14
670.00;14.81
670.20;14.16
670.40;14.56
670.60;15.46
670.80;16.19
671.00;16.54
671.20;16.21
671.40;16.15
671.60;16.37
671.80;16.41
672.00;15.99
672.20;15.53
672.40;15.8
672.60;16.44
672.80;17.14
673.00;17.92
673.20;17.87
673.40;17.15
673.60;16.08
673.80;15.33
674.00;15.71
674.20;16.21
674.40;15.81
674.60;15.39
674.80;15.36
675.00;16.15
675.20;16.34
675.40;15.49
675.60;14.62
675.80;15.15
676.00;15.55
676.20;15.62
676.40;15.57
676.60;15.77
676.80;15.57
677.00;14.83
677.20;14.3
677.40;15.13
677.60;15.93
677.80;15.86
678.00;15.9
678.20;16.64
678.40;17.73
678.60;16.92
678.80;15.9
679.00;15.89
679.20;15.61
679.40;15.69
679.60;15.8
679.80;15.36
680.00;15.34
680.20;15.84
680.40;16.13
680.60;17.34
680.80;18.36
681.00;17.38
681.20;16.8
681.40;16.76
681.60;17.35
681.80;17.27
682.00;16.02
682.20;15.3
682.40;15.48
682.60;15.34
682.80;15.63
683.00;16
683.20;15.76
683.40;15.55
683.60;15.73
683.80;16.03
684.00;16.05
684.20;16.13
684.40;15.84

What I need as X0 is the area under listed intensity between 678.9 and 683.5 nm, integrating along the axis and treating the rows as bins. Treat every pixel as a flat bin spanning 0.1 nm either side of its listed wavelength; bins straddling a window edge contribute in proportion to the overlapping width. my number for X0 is 74.4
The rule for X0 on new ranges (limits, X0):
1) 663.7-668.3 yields 69.6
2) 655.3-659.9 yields 78.9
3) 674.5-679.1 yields 72.3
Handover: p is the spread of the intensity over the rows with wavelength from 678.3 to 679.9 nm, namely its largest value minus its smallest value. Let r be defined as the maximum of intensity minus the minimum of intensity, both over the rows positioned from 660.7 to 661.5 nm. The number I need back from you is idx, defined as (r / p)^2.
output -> 0.0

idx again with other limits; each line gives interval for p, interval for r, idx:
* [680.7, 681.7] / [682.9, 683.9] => 0.1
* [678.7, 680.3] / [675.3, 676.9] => 4.2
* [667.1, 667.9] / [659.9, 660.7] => 1.9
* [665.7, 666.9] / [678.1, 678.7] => 5.6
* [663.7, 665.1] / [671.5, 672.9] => 0.9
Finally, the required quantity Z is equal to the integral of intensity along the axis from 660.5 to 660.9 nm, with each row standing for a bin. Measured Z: 7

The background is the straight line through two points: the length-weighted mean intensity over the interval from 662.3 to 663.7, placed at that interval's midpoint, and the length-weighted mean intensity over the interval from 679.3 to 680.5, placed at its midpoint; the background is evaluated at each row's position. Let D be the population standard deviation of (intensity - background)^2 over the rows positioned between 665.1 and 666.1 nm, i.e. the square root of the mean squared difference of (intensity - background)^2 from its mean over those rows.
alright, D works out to 0.2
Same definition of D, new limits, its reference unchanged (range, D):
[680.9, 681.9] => 0.8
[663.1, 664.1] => 3.1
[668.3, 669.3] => 0.8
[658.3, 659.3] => 1.9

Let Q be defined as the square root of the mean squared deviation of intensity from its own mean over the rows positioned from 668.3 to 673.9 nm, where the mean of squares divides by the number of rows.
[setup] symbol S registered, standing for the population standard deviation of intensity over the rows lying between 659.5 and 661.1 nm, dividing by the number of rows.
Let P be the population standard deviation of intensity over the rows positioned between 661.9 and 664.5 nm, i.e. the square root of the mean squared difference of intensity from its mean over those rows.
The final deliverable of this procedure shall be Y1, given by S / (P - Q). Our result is 7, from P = 1.02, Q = 0.95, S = 0.47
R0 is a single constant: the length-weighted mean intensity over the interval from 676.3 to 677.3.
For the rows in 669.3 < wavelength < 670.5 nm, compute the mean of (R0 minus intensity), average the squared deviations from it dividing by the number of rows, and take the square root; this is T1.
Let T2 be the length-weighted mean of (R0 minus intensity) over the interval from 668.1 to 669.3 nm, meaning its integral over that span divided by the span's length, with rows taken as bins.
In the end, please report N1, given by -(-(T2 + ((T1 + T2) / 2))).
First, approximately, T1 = 0.7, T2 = -1.8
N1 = -2.4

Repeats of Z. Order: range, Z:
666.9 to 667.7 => 12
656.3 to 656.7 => 7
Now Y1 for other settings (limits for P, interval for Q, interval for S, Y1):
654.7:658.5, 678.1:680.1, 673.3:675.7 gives 1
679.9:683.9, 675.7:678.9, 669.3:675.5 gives 13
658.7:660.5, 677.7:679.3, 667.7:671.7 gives 13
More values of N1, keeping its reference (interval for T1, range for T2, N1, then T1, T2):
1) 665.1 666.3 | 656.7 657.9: -2.1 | 0.2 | -1.5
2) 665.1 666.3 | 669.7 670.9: 0.3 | 0.2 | 0.2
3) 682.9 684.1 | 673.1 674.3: -1.7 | 0.2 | -1.2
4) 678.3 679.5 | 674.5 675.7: -0.1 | 0.8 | -0.4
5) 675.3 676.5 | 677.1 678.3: -0.5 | 0.4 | -0.4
